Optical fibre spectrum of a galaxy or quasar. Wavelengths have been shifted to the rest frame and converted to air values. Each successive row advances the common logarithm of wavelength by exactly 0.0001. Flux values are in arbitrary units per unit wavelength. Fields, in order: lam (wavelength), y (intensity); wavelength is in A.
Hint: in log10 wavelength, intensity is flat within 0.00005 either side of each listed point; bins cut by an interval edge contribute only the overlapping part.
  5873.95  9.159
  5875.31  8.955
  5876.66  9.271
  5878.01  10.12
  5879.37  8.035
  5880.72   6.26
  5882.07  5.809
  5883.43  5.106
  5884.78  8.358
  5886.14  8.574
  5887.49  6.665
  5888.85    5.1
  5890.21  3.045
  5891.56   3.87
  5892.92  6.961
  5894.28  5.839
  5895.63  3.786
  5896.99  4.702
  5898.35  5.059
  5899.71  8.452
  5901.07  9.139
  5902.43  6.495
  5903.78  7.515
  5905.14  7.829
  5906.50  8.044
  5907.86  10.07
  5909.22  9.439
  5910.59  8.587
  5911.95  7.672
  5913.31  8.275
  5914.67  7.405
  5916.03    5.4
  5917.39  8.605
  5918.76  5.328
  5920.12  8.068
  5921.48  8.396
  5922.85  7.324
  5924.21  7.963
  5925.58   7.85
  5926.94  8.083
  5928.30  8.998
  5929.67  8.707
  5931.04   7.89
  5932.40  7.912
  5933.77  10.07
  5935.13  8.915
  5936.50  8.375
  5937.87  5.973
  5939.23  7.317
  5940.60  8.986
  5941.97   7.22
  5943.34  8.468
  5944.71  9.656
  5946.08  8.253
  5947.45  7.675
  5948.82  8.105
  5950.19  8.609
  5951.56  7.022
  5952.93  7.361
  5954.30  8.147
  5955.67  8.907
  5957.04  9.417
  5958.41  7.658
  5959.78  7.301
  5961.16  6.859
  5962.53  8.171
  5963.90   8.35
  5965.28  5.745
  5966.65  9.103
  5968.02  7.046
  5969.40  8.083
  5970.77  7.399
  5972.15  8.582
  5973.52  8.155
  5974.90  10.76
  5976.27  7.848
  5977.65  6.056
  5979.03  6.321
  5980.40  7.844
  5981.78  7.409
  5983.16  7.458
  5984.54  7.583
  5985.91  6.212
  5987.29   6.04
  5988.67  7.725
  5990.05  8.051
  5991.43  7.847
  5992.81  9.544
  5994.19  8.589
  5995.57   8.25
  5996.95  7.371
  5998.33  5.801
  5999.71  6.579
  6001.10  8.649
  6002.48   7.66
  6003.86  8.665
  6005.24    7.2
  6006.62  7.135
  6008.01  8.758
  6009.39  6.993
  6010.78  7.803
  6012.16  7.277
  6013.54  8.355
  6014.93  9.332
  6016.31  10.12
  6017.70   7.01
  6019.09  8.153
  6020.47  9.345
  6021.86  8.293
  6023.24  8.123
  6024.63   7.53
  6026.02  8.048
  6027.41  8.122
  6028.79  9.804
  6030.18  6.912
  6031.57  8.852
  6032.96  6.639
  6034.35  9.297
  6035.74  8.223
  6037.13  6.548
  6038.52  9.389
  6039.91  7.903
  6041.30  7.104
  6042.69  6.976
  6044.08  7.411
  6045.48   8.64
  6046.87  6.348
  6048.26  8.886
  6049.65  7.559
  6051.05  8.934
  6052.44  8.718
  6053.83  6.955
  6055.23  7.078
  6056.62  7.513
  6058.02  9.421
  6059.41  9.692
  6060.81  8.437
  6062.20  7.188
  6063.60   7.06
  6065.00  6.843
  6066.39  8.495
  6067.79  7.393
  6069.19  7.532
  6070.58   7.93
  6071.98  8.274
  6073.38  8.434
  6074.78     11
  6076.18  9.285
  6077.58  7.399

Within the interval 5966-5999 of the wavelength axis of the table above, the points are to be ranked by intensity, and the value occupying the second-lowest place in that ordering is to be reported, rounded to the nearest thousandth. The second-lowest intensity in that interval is 6.040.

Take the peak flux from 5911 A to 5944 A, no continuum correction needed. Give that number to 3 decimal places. 10.070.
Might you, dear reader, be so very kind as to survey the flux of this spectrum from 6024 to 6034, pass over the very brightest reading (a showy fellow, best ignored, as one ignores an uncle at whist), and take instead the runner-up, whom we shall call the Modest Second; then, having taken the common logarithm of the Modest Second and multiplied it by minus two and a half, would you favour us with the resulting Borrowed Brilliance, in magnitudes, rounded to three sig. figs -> -2.37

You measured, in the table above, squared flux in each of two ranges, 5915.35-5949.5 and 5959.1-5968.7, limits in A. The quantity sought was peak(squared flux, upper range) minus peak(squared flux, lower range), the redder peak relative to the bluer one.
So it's -19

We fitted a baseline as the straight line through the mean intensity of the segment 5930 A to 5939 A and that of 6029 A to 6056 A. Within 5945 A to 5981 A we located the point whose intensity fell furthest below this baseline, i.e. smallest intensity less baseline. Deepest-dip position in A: 5965.28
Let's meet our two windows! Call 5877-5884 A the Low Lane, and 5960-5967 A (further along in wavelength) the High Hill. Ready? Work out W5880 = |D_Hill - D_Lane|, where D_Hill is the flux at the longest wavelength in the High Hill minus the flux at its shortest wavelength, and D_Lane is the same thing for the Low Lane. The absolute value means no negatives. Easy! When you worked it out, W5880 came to 7.3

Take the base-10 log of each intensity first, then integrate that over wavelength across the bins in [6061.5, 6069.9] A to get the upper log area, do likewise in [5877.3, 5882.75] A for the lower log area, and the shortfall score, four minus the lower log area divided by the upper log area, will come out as 3.4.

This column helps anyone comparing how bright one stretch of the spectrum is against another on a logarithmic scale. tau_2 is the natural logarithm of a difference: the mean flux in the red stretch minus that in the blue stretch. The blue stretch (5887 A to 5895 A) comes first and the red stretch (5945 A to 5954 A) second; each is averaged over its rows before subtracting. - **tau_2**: 1.0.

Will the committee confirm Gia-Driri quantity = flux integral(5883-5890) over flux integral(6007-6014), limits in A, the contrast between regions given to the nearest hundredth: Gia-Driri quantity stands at 0.84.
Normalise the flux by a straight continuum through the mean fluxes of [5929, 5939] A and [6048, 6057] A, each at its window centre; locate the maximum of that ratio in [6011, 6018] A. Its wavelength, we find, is 6016.31 A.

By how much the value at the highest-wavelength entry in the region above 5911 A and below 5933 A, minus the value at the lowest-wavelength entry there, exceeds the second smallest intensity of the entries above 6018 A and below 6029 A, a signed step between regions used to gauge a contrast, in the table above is -7.8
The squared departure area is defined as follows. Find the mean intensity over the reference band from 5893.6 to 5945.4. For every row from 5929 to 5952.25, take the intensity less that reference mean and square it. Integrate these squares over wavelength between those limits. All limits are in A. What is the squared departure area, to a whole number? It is 26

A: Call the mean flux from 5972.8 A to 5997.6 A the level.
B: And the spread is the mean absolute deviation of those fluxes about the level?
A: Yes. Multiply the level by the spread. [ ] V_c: 6.3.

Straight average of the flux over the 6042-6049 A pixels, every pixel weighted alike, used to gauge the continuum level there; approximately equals 7.65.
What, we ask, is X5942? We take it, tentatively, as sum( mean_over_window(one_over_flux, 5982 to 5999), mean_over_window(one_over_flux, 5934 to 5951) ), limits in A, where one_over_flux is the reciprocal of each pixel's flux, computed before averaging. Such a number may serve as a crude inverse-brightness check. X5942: 0.260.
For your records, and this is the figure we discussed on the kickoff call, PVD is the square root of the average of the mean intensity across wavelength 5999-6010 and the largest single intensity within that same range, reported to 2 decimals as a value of 2.87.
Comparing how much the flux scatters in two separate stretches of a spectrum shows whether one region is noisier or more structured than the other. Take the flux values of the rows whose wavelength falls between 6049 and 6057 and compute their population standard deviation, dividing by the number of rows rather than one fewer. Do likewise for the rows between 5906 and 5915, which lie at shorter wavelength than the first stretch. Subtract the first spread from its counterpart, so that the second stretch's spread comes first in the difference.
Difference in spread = 0.12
